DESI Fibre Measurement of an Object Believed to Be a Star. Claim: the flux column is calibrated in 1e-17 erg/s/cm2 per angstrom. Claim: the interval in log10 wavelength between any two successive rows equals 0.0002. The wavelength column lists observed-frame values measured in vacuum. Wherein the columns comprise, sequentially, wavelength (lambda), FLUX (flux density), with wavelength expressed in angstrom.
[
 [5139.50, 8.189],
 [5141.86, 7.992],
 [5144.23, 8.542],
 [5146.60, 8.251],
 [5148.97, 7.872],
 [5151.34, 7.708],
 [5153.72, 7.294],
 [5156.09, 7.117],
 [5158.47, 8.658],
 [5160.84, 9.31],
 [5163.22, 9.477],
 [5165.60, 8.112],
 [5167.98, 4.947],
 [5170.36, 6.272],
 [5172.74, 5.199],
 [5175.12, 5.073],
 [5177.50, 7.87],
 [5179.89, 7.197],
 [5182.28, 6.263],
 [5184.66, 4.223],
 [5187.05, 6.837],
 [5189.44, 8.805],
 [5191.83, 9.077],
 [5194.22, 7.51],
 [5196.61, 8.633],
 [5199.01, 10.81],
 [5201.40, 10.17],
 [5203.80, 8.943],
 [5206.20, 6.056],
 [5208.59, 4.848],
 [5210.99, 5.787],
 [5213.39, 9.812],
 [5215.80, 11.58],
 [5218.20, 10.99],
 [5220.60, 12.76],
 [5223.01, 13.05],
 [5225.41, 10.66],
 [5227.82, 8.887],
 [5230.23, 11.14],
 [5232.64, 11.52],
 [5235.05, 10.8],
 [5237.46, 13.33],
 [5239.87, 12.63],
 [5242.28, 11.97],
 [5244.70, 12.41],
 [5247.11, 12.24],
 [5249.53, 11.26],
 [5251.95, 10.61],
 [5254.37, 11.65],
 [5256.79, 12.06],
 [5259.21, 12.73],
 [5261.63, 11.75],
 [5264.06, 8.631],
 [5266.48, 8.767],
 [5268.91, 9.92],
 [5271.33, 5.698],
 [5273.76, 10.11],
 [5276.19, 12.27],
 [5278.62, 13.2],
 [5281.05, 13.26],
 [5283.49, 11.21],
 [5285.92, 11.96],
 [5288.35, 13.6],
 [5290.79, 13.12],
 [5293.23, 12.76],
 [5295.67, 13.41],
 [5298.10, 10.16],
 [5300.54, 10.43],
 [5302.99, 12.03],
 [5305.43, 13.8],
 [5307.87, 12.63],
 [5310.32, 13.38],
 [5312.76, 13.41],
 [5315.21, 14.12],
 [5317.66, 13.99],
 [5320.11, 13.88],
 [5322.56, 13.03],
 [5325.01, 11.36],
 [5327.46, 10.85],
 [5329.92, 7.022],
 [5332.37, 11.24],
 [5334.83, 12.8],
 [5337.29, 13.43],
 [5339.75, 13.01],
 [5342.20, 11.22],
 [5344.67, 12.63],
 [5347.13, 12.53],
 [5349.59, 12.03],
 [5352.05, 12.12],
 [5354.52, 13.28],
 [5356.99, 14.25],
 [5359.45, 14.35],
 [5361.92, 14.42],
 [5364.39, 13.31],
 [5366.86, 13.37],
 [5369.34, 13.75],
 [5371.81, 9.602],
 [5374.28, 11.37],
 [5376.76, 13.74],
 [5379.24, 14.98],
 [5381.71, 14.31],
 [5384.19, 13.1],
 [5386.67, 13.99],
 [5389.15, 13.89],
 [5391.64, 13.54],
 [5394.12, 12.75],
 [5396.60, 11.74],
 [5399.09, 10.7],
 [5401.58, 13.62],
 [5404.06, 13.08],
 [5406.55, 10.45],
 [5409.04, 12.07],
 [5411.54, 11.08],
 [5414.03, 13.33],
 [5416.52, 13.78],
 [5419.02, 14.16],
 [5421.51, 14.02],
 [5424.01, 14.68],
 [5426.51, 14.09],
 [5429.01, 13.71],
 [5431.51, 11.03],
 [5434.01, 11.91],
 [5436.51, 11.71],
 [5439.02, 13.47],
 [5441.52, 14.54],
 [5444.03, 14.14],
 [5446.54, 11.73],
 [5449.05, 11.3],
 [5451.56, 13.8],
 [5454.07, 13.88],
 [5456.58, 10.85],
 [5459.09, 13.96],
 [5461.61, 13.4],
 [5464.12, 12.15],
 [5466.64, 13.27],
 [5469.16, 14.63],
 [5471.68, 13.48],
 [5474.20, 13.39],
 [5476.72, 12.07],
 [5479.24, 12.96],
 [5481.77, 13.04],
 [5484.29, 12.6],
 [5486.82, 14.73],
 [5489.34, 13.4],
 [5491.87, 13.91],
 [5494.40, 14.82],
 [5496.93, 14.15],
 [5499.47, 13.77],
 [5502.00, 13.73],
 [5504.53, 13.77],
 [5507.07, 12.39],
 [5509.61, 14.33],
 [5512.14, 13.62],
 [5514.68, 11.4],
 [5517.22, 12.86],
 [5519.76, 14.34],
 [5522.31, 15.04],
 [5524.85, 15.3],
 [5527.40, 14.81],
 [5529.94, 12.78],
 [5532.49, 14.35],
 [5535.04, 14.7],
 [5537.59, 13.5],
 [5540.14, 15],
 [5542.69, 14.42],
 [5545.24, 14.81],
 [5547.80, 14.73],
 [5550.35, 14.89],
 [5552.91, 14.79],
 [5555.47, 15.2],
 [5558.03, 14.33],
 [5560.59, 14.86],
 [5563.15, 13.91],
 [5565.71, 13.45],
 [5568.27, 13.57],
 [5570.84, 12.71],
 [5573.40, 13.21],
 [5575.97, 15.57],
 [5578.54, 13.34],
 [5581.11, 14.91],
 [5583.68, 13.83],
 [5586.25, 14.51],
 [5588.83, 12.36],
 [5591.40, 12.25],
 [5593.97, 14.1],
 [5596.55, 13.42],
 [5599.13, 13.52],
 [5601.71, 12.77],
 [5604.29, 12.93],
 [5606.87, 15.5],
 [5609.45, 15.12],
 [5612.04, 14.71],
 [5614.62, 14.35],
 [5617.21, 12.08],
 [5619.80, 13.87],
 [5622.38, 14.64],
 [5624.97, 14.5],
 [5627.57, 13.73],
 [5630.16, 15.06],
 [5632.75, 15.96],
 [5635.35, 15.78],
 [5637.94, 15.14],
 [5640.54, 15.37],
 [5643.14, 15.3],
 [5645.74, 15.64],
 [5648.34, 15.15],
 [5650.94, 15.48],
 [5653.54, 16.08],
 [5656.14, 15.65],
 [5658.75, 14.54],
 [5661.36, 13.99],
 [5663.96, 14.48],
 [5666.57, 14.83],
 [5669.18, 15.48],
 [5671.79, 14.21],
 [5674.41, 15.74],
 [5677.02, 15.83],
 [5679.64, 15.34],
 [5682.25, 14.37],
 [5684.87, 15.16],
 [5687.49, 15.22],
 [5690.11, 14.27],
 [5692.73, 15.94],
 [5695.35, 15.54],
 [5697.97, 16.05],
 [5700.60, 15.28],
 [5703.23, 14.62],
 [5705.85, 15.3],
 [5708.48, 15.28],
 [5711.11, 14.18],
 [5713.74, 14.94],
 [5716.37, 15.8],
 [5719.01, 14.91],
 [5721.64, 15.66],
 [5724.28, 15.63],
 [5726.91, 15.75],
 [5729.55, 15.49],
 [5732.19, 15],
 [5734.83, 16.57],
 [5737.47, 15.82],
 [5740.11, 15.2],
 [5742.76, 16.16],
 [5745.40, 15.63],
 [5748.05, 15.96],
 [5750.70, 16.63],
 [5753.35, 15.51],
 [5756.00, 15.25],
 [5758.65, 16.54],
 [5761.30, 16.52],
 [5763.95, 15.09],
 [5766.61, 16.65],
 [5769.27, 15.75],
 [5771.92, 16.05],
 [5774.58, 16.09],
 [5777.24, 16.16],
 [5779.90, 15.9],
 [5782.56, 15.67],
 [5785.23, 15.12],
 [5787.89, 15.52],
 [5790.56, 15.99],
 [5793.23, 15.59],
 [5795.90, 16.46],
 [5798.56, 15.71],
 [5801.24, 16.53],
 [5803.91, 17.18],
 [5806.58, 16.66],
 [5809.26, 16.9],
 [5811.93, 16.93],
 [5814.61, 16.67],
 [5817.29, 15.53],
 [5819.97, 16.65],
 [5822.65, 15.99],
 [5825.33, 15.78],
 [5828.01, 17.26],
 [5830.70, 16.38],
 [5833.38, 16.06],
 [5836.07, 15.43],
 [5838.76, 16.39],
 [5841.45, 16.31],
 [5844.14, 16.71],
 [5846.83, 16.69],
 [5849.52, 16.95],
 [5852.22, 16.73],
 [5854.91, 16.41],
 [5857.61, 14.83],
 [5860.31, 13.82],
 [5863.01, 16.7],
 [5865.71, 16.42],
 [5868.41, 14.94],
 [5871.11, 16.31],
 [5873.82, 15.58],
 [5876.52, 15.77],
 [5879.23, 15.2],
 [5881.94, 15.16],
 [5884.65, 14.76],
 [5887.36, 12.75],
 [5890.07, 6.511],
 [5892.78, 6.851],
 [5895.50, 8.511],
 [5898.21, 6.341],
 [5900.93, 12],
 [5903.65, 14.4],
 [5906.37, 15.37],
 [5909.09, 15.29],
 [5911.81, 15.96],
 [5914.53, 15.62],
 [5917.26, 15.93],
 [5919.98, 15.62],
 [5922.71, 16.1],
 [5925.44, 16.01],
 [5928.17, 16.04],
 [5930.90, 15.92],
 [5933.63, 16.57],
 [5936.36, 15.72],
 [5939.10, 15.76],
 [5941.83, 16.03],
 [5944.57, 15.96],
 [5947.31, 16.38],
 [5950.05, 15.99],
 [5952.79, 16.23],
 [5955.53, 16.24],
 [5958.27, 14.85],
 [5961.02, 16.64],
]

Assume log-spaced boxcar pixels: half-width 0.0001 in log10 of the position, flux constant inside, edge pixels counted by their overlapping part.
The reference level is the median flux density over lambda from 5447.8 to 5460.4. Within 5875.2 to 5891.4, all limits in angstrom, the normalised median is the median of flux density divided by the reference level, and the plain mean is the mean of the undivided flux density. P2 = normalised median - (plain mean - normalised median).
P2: -11.2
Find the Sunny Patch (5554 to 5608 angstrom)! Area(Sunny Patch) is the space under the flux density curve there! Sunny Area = 746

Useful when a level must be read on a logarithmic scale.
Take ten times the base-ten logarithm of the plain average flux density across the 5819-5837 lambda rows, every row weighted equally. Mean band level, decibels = 12.1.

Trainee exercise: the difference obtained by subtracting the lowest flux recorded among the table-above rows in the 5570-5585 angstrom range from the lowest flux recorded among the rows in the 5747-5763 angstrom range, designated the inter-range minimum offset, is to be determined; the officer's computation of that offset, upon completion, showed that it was 3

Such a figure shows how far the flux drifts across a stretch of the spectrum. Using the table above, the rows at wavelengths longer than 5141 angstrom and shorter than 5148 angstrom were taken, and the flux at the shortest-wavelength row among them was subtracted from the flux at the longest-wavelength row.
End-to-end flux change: 0.26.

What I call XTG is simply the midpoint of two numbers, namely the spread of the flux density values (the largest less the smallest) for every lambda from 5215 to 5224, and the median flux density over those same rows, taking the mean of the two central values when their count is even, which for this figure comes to 7.1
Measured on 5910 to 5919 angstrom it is 8.1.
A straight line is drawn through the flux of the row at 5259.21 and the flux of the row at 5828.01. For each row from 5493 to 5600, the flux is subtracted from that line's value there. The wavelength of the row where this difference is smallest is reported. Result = 5524.85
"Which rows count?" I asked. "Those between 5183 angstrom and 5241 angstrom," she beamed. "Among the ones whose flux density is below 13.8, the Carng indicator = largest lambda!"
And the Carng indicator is 5239.87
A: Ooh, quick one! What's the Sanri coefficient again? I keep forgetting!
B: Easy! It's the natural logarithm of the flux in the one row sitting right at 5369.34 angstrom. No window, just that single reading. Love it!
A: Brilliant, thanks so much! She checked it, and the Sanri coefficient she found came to 2.62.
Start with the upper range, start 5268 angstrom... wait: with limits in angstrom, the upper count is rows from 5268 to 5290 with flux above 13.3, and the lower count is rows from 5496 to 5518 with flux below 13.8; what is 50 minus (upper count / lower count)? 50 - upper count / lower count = 49.9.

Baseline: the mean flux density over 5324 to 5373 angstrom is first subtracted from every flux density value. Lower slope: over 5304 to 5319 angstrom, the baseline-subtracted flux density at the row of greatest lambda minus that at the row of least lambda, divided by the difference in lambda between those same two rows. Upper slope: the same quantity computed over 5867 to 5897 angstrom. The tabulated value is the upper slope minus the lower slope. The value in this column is -0.25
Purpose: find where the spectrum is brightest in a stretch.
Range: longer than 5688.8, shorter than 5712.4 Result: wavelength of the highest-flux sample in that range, 5697.97 angstrom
